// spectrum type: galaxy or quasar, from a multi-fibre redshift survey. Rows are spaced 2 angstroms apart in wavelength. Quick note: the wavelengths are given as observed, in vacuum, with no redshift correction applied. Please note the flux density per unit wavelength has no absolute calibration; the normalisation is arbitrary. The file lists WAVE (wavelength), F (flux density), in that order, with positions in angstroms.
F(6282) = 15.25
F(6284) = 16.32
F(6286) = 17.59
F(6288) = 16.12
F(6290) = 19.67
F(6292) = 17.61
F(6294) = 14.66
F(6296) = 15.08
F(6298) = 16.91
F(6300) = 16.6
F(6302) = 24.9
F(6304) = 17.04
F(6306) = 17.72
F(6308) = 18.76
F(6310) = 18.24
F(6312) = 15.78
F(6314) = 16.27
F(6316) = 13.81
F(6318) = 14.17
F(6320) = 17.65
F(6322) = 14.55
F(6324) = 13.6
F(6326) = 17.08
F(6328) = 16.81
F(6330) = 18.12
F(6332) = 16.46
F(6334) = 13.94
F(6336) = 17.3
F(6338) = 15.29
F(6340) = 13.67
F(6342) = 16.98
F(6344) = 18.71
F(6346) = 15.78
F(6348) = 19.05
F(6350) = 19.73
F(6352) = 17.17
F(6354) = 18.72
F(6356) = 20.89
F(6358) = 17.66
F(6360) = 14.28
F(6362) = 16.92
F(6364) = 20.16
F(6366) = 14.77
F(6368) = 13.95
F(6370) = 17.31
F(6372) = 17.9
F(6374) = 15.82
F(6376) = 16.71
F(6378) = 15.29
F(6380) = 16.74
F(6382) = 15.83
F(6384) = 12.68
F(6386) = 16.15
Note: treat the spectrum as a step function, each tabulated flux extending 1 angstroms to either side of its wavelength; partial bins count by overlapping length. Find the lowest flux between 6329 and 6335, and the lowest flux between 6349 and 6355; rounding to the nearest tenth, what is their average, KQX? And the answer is 15.6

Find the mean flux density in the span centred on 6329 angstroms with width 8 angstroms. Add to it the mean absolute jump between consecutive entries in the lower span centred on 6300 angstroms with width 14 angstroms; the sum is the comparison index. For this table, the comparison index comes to 20.4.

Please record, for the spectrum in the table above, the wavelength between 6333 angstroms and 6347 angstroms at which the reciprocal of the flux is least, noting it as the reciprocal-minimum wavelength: 6344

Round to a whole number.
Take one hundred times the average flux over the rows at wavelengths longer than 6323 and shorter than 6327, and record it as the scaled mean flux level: 1534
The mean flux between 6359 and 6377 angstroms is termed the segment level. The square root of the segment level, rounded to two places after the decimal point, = 4.05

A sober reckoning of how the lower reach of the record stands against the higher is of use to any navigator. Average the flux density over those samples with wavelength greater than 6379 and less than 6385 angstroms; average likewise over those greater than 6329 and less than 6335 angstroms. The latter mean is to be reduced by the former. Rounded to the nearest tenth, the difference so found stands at 1.1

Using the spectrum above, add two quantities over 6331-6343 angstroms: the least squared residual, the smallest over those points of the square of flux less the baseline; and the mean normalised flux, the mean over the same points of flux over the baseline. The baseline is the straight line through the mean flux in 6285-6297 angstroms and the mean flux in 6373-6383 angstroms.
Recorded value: 1.0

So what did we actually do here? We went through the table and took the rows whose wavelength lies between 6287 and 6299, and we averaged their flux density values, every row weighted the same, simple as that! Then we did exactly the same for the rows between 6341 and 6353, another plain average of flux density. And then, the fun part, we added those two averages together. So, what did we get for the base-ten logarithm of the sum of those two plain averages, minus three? -1.46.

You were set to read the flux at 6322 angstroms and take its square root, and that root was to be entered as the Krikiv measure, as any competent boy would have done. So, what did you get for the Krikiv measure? 3.8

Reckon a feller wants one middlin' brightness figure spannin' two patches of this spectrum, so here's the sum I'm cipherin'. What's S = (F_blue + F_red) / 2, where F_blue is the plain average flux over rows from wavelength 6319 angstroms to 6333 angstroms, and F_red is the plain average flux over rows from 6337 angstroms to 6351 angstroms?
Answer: 16.7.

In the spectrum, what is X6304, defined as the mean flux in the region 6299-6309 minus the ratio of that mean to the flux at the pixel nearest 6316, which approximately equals 17.6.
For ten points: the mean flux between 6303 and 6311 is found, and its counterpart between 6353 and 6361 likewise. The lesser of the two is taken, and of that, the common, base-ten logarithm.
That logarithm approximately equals 1.25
